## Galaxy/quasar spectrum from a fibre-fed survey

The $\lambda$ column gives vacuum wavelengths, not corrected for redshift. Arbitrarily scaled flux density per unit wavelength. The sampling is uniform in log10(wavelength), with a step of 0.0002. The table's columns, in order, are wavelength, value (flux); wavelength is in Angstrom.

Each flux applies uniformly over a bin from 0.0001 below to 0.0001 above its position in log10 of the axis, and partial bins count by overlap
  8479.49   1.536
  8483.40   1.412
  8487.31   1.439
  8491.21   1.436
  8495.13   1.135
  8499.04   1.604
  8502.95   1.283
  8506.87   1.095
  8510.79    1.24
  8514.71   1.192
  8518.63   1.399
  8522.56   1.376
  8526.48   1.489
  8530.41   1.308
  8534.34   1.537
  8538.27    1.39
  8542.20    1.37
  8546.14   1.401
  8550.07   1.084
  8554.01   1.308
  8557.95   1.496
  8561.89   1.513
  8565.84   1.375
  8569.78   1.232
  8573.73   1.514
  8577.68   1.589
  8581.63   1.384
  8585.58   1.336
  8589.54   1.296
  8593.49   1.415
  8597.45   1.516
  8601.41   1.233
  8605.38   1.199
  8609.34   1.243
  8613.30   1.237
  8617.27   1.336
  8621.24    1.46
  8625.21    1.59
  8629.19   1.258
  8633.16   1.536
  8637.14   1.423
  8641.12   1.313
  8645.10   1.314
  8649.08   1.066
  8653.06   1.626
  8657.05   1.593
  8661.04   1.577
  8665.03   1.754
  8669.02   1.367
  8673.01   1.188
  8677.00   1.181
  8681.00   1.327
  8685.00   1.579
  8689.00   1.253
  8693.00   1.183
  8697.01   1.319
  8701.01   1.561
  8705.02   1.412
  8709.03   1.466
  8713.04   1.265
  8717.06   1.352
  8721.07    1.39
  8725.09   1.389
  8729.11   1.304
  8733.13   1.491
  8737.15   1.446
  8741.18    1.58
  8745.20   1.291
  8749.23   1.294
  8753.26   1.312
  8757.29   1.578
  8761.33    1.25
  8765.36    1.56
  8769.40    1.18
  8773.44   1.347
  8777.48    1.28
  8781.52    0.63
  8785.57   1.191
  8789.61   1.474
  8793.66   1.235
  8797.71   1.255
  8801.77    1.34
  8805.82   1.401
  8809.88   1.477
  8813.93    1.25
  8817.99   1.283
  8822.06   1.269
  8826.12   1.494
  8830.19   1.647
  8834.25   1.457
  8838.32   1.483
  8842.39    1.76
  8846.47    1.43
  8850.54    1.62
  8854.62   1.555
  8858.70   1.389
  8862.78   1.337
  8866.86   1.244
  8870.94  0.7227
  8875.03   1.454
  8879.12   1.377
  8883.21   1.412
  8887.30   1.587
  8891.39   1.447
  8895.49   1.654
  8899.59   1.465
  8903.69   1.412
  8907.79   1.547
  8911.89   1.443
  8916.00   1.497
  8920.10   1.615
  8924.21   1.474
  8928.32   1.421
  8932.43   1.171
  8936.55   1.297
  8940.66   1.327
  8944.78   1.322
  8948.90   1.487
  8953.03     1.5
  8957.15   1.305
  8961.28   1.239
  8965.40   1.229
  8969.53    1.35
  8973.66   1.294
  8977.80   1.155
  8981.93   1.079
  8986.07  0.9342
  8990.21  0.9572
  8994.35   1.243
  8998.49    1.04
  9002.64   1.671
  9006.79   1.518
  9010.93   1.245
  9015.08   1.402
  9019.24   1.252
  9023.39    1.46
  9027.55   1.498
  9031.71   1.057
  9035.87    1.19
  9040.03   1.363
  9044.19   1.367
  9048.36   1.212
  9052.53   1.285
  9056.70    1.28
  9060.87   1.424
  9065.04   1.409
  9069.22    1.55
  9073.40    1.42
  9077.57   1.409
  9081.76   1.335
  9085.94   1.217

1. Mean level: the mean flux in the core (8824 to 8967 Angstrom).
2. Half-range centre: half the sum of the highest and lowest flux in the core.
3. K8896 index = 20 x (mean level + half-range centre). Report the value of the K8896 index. 53.3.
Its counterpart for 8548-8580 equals 54.5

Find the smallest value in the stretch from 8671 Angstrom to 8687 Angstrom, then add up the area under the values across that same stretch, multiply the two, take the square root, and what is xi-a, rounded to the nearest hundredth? 4.99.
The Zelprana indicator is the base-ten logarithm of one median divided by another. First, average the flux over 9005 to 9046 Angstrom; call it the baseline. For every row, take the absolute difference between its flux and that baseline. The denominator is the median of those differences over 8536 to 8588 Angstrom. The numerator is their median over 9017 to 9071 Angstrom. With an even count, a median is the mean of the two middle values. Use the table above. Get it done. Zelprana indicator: 0.13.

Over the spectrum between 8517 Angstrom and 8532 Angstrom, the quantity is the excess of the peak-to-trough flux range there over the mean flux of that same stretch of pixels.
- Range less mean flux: -1.21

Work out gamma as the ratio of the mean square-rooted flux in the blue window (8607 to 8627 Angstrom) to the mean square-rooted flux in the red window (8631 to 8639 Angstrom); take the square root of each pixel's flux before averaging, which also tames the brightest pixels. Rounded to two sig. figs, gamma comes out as 0.96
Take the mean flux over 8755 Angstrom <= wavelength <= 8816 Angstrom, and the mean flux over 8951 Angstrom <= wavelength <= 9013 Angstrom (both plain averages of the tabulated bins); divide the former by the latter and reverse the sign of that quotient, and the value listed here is -1.04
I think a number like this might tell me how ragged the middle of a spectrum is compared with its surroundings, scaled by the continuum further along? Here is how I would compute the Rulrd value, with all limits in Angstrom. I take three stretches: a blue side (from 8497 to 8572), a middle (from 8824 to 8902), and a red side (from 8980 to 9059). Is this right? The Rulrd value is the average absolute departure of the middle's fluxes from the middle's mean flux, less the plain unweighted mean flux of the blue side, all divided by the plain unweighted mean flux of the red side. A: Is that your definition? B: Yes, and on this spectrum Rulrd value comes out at -0.965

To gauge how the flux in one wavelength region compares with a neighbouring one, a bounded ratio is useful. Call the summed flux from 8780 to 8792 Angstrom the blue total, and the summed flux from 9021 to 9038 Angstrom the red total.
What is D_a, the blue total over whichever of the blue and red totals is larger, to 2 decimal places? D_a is 0.63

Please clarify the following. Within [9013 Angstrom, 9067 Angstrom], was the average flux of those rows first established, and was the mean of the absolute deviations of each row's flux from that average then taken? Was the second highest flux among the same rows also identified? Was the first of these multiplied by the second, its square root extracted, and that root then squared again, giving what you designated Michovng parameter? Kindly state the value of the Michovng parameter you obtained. 0.15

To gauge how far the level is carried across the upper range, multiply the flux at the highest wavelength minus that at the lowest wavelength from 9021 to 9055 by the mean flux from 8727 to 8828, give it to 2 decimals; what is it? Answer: -0.23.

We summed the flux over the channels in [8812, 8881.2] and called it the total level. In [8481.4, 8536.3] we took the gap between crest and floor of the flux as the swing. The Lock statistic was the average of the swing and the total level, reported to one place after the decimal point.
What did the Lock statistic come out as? 12.1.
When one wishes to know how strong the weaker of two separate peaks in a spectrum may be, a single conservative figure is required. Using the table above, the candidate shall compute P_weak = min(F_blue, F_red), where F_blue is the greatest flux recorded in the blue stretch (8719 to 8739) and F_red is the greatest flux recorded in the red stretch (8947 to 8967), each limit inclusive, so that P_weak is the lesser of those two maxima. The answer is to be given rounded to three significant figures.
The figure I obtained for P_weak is 1.49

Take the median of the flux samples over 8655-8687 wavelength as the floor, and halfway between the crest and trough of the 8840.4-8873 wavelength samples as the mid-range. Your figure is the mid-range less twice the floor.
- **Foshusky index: -1.70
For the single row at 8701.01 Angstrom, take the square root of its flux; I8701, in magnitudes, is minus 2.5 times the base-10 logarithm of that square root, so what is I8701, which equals -0.24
